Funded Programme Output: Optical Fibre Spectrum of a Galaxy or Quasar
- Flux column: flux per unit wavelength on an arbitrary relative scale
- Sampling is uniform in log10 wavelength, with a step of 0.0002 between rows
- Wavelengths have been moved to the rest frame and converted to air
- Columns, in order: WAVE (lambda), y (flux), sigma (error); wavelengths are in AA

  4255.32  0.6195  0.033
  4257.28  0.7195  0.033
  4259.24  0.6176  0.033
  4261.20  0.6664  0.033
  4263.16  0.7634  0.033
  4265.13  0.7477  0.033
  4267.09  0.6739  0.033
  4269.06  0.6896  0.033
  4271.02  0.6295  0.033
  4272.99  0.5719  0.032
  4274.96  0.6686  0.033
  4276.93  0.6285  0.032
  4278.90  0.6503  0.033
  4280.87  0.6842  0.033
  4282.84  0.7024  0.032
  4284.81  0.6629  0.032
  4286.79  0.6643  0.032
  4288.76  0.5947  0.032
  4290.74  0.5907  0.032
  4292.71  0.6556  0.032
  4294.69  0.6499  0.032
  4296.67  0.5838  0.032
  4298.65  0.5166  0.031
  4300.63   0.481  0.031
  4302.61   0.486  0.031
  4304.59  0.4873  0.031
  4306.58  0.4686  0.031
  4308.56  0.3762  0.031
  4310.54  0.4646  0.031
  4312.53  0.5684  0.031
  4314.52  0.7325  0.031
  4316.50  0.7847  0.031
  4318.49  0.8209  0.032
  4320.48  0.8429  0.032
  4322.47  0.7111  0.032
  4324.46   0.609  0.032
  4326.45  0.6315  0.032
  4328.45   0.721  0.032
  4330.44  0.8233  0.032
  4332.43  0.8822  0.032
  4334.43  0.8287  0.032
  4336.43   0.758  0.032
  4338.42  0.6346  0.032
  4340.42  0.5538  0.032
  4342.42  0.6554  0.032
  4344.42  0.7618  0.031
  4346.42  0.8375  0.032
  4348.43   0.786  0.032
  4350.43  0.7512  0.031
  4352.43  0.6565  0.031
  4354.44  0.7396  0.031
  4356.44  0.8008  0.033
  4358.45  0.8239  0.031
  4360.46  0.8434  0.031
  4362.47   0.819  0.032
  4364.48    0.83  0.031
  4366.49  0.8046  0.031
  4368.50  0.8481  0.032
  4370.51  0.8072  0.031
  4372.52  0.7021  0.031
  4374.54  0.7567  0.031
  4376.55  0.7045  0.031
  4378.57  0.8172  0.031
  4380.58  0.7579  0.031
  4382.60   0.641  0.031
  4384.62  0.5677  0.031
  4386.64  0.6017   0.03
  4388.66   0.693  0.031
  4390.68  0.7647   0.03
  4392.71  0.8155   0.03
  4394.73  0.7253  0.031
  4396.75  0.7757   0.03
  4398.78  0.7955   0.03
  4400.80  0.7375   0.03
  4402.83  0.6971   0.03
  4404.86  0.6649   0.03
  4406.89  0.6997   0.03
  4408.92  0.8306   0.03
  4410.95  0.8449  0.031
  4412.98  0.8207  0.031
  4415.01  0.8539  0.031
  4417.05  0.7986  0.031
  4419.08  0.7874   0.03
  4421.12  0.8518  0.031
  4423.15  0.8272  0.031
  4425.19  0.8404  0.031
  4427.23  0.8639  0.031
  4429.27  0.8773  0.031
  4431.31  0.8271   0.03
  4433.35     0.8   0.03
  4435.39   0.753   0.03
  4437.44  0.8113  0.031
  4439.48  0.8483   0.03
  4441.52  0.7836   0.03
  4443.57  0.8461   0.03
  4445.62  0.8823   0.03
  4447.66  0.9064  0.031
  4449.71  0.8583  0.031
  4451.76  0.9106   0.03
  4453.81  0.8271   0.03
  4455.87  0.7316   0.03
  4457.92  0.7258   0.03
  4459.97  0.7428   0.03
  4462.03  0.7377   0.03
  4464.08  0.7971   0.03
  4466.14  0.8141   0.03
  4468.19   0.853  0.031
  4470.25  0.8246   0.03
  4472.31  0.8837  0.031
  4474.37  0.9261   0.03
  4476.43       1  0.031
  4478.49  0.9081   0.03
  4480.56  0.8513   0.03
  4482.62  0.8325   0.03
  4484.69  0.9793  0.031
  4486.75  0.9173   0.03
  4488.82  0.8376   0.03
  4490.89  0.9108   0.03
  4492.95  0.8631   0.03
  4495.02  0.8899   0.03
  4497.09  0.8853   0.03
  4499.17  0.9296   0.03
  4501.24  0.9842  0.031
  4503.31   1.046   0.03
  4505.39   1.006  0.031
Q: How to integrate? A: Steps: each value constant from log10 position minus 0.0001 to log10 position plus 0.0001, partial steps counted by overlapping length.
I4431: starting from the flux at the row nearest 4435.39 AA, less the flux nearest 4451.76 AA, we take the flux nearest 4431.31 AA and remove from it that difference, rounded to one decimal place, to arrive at 1.0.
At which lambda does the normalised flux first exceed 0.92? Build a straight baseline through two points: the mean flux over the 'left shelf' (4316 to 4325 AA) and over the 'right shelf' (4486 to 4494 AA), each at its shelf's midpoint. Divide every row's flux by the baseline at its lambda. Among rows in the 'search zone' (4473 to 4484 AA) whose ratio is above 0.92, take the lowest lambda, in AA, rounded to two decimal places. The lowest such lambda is 4474.37 AA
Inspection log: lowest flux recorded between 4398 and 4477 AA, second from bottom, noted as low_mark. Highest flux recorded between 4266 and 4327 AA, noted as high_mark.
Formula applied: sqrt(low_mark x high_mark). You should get 0.767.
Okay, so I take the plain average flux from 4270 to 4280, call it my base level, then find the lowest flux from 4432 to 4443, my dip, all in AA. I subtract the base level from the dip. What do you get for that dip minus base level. 0.12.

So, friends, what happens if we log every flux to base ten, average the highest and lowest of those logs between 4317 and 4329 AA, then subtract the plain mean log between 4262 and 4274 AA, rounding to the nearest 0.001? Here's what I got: 0.025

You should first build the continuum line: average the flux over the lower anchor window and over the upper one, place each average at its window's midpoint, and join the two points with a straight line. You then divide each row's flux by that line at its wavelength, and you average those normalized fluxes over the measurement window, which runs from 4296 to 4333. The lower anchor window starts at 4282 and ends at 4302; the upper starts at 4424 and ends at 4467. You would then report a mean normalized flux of 0.98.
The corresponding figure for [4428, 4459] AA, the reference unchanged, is 1.01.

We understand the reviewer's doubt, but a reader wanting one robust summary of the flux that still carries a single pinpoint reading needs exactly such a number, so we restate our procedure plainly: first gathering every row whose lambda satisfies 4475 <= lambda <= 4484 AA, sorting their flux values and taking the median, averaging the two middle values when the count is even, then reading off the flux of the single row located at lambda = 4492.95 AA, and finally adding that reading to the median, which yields 1.74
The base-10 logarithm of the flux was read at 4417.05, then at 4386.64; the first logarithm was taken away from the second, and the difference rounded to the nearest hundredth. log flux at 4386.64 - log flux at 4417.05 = -0.12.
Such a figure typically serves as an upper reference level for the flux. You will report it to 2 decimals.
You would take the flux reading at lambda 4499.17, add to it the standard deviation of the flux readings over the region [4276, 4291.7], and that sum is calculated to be 0.97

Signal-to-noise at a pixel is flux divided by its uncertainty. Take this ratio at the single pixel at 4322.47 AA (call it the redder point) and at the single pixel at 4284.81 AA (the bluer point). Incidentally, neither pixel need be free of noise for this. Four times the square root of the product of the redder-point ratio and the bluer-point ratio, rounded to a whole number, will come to 86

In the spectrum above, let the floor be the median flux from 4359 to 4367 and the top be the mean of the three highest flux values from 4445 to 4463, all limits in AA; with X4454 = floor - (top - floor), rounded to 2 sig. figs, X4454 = 0.75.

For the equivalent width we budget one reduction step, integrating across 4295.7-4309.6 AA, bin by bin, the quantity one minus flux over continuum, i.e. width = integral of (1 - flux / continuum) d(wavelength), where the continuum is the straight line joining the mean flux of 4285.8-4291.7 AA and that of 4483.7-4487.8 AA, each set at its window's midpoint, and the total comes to 3.3 AA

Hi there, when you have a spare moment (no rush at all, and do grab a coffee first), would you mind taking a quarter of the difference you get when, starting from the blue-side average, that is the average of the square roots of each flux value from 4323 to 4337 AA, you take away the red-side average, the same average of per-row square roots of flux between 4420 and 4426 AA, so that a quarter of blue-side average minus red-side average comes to -0.013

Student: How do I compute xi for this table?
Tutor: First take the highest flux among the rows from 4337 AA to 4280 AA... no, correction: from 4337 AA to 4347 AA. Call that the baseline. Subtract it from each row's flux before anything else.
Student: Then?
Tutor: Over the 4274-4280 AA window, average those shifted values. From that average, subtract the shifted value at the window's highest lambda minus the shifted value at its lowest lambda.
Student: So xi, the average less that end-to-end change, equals -0.17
